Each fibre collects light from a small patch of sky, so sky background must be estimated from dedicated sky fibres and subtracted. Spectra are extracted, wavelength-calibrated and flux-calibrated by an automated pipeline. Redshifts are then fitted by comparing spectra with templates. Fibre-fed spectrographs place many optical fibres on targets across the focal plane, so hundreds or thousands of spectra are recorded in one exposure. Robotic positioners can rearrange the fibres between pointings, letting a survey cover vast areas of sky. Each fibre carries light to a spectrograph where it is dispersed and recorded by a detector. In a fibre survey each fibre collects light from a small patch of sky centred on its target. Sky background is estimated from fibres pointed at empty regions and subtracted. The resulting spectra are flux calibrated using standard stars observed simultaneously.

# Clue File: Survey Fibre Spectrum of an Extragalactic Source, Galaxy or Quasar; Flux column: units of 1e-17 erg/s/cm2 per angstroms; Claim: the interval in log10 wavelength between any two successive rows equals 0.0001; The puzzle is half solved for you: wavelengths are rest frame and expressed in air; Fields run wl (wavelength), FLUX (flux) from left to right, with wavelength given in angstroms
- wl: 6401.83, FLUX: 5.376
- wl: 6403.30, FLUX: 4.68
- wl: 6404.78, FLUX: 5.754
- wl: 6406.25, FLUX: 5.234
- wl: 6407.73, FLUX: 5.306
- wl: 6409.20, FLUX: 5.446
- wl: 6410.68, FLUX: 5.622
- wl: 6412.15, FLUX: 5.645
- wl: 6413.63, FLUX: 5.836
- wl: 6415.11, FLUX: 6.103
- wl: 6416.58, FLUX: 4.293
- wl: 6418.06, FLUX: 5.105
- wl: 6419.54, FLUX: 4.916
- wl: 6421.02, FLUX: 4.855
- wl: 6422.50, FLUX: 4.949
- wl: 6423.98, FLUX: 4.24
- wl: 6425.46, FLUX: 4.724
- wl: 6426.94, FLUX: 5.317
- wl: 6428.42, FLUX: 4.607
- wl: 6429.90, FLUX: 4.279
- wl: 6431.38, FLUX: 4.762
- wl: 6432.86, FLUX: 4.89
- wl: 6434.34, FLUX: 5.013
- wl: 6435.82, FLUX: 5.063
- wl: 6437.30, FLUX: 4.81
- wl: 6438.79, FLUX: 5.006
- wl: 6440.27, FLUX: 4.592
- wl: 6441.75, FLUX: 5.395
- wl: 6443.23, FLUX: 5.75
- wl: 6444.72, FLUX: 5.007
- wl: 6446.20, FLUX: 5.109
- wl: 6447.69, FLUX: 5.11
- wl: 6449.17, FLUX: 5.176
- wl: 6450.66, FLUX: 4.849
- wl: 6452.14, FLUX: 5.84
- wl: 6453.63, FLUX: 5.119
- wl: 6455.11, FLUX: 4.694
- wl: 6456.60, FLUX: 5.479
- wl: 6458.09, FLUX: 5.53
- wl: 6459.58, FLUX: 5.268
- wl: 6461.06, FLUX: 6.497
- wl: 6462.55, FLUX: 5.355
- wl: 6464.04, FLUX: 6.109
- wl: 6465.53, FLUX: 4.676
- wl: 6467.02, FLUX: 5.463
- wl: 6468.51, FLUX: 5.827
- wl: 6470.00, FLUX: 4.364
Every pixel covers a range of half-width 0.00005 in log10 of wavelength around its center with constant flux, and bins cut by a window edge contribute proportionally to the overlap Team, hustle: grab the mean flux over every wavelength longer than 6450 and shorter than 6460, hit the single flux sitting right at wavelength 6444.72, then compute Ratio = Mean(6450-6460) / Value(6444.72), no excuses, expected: 1.05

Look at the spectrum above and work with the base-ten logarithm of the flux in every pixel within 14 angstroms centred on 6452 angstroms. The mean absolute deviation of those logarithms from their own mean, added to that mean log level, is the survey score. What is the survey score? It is 0.738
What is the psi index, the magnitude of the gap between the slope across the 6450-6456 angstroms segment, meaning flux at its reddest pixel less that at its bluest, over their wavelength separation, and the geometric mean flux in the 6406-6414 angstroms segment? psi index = 5.55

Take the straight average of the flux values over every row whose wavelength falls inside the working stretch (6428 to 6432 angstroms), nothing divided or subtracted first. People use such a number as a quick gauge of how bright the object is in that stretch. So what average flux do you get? 4.5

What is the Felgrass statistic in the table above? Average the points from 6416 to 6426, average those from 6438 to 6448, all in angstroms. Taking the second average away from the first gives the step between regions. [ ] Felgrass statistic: -0.4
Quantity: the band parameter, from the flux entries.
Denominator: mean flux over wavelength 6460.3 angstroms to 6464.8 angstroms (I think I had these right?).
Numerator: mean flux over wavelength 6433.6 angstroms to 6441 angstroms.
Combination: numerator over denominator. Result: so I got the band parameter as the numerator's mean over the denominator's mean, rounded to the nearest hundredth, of 0.82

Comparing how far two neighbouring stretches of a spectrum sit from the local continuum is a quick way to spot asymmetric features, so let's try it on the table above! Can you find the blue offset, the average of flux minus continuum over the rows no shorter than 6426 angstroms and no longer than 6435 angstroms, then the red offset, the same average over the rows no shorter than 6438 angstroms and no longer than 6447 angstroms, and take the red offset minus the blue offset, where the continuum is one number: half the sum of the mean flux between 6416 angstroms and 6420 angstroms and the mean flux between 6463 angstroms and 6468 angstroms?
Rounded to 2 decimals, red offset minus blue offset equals 0.33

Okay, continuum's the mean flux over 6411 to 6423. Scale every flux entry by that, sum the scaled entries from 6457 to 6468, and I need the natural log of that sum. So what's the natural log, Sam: 2.01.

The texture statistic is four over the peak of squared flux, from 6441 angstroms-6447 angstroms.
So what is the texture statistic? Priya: 0.121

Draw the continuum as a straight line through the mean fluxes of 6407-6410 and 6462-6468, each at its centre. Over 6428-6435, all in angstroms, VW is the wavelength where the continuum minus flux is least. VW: 6434.34 angstroms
